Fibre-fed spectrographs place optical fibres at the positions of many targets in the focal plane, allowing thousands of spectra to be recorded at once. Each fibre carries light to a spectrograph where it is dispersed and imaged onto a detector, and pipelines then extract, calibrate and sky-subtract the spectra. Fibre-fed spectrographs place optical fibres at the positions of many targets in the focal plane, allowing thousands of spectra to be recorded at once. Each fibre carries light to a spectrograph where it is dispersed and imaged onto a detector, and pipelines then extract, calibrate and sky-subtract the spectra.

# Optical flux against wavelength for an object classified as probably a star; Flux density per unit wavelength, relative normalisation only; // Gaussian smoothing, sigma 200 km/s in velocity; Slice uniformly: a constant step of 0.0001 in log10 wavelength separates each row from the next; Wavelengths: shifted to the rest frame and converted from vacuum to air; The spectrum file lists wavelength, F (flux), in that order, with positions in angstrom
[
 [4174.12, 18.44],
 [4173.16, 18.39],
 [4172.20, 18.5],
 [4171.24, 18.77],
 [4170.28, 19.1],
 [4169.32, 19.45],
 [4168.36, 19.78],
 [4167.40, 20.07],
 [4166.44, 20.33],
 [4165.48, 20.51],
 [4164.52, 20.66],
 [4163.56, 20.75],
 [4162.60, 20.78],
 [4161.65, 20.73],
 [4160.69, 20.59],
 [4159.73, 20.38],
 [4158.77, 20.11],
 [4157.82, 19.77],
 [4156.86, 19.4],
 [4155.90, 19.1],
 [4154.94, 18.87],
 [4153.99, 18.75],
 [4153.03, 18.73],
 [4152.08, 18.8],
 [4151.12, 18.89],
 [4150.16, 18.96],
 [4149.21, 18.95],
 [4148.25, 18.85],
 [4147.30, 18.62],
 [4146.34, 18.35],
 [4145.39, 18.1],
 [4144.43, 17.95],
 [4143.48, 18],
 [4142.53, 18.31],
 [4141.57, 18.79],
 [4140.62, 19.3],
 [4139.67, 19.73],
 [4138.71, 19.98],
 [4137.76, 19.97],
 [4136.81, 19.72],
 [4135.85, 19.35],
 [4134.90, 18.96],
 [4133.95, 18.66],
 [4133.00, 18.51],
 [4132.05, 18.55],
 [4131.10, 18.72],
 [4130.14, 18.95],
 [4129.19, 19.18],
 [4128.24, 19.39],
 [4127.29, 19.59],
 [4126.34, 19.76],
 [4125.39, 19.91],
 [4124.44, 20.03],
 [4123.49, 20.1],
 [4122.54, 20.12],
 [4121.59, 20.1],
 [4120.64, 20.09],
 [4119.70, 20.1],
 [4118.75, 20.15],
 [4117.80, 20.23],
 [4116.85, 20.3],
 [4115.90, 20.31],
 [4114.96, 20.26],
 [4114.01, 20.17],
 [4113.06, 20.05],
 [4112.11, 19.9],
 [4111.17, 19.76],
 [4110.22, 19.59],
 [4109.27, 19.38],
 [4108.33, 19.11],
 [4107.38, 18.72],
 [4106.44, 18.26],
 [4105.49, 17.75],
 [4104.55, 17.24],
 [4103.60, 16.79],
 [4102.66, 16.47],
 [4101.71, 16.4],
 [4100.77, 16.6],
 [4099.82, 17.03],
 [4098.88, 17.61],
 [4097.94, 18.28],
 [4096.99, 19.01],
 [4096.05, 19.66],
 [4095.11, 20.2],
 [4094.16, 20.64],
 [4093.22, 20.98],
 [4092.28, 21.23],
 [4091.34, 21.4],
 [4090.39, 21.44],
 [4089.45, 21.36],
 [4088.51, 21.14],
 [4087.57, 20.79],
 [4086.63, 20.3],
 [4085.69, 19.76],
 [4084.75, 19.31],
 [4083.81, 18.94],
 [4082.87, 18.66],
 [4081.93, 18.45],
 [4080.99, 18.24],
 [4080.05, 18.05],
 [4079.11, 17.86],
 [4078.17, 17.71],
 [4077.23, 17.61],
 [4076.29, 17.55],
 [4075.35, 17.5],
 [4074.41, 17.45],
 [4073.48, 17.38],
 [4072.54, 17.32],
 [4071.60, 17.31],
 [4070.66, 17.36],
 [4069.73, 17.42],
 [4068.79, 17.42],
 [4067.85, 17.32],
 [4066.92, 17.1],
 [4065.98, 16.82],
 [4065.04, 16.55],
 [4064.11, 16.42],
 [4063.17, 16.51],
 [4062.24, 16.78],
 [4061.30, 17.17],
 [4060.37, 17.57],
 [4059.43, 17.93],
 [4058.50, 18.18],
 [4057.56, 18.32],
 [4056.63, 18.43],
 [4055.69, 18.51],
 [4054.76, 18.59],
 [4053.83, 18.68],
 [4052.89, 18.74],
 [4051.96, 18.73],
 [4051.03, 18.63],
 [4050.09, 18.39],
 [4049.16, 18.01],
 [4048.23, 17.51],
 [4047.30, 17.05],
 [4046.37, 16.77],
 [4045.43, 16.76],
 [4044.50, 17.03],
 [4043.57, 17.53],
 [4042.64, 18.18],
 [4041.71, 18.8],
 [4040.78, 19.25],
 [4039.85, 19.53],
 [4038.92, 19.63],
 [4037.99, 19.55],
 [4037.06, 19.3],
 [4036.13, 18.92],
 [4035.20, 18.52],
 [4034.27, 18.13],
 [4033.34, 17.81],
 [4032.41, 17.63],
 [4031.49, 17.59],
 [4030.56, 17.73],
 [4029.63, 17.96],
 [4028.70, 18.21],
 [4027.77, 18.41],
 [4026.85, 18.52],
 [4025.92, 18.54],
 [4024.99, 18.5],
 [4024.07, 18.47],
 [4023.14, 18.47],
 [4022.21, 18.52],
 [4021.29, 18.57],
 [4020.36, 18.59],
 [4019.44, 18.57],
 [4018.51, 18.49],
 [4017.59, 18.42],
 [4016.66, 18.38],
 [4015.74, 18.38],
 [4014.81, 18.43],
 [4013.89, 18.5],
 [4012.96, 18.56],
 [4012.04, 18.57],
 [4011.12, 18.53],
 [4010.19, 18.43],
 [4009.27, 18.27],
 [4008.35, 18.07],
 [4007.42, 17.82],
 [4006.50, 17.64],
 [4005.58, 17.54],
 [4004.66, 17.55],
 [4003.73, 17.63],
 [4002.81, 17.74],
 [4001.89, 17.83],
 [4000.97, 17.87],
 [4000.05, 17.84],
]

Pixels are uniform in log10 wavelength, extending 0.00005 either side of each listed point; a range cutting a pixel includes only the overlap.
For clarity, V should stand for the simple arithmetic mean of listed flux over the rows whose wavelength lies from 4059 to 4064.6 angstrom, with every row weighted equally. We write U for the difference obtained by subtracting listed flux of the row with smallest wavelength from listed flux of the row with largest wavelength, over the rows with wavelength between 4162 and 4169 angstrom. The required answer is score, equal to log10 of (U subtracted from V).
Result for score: 1.26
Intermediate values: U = -1.0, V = 17.1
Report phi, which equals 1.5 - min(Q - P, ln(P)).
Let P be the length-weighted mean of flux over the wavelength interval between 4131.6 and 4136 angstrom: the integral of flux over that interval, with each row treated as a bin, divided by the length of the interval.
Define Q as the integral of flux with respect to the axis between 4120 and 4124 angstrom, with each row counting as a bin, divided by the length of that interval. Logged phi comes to 0.2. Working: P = 18.8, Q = 20.1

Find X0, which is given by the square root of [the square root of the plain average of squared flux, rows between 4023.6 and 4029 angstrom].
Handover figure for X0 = 4.29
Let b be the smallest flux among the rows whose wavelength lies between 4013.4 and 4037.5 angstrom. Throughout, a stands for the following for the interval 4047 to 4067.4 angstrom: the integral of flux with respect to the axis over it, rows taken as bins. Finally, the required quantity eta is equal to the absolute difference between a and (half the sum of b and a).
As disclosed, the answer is 172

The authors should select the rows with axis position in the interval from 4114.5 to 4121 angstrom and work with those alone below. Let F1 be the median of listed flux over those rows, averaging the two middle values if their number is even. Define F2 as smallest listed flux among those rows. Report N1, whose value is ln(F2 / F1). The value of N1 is -0.007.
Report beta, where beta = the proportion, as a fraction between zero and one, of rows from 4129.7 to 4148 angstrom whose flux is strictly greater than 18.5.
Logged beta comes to 0.7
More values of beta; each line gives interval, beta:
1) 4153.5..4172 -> 1.0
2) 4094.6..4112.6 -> 0.5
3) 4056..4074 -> 0.0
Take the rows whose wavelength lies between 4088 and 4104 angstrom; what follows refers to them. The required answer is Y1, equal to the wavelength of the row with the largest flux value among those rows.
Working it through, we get 4090.39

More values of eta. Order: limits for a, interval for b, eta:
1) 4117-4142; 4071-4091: 236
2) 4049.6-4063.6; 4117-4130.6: 117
